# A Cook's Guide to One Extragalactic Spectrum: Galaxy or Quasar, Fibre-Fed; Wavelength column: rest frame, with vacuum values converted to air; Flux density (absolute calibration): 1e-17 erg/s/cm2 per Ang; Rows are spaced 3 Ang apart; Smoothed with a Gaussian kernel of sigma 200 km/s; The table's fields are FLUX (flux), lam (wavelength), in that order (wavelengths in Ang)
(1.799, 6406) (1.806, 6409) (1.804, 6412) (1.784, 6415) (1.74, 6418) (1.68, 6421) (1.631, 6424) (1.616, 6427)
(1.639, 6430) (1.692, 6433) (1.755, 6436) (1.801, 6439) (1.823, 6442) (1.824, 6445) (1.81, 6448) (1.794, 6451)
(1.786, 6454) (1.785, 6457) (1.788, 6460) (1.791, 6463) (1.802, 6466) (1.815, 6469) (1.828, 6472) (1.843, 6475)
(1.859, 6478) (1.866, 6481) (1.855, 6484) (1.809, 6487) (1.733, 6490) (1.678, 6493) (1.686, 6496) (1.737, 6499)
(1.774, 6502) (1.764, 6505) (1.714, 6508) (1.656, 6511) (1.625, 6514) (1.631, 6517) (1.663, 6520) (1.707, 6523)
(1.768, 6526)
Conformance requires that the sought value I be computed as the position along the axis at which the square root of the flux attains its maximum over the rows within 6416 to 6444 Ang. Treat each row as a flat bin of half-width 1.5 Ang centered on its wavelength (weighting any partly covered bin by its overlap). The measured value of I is 6442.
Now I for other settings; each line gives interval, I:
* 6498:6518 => 6502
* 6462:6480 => 6478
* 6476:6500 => 6481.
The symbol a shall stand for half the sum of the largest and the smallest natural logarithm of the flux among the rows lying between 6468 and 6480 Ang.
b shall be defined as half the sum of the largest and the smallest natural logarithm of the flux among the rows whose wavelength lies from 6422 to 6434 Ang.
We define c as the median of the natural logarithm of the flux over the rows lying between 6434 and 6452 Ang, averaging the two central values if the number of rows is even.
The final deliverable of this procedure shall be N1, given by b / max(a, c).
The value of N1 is 0.827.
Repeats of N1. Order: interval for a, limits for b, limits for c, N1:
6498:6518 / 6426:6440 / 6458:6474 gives 0.907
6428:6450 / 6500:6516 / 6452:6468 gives 0.911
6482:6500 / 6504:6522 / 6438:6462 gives 0.898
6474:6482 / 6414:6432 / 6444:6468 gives 0.857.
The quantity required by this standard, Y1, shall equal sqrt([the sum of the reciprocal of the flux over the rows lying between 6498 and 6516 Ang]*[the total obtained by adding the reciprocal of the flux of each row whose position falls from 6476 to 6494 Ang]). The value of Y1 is 3.42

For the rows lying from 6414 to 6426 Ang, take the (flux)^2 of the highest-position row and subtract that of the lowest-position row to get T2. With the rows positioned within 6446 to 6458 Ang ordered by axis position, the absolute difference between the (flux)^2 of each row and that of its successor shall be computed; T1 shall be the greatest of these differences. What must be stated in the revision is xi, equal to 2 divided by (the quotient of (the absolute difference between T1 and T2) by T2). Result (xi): -1.8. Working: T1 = 0.06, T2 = -0.52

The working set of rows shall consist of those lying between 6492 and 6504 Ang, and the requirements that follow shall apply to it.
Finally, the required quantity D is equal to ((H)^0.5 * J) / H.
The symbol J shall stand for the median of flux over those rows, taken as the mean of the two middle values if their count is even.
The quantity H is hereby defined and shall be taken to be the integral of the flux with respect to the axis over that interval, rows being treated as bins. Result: 0.376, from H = 20.7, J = 1.71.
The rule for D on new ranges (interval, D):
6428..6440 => 0.380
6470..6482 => 0.393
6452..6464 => 0.386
